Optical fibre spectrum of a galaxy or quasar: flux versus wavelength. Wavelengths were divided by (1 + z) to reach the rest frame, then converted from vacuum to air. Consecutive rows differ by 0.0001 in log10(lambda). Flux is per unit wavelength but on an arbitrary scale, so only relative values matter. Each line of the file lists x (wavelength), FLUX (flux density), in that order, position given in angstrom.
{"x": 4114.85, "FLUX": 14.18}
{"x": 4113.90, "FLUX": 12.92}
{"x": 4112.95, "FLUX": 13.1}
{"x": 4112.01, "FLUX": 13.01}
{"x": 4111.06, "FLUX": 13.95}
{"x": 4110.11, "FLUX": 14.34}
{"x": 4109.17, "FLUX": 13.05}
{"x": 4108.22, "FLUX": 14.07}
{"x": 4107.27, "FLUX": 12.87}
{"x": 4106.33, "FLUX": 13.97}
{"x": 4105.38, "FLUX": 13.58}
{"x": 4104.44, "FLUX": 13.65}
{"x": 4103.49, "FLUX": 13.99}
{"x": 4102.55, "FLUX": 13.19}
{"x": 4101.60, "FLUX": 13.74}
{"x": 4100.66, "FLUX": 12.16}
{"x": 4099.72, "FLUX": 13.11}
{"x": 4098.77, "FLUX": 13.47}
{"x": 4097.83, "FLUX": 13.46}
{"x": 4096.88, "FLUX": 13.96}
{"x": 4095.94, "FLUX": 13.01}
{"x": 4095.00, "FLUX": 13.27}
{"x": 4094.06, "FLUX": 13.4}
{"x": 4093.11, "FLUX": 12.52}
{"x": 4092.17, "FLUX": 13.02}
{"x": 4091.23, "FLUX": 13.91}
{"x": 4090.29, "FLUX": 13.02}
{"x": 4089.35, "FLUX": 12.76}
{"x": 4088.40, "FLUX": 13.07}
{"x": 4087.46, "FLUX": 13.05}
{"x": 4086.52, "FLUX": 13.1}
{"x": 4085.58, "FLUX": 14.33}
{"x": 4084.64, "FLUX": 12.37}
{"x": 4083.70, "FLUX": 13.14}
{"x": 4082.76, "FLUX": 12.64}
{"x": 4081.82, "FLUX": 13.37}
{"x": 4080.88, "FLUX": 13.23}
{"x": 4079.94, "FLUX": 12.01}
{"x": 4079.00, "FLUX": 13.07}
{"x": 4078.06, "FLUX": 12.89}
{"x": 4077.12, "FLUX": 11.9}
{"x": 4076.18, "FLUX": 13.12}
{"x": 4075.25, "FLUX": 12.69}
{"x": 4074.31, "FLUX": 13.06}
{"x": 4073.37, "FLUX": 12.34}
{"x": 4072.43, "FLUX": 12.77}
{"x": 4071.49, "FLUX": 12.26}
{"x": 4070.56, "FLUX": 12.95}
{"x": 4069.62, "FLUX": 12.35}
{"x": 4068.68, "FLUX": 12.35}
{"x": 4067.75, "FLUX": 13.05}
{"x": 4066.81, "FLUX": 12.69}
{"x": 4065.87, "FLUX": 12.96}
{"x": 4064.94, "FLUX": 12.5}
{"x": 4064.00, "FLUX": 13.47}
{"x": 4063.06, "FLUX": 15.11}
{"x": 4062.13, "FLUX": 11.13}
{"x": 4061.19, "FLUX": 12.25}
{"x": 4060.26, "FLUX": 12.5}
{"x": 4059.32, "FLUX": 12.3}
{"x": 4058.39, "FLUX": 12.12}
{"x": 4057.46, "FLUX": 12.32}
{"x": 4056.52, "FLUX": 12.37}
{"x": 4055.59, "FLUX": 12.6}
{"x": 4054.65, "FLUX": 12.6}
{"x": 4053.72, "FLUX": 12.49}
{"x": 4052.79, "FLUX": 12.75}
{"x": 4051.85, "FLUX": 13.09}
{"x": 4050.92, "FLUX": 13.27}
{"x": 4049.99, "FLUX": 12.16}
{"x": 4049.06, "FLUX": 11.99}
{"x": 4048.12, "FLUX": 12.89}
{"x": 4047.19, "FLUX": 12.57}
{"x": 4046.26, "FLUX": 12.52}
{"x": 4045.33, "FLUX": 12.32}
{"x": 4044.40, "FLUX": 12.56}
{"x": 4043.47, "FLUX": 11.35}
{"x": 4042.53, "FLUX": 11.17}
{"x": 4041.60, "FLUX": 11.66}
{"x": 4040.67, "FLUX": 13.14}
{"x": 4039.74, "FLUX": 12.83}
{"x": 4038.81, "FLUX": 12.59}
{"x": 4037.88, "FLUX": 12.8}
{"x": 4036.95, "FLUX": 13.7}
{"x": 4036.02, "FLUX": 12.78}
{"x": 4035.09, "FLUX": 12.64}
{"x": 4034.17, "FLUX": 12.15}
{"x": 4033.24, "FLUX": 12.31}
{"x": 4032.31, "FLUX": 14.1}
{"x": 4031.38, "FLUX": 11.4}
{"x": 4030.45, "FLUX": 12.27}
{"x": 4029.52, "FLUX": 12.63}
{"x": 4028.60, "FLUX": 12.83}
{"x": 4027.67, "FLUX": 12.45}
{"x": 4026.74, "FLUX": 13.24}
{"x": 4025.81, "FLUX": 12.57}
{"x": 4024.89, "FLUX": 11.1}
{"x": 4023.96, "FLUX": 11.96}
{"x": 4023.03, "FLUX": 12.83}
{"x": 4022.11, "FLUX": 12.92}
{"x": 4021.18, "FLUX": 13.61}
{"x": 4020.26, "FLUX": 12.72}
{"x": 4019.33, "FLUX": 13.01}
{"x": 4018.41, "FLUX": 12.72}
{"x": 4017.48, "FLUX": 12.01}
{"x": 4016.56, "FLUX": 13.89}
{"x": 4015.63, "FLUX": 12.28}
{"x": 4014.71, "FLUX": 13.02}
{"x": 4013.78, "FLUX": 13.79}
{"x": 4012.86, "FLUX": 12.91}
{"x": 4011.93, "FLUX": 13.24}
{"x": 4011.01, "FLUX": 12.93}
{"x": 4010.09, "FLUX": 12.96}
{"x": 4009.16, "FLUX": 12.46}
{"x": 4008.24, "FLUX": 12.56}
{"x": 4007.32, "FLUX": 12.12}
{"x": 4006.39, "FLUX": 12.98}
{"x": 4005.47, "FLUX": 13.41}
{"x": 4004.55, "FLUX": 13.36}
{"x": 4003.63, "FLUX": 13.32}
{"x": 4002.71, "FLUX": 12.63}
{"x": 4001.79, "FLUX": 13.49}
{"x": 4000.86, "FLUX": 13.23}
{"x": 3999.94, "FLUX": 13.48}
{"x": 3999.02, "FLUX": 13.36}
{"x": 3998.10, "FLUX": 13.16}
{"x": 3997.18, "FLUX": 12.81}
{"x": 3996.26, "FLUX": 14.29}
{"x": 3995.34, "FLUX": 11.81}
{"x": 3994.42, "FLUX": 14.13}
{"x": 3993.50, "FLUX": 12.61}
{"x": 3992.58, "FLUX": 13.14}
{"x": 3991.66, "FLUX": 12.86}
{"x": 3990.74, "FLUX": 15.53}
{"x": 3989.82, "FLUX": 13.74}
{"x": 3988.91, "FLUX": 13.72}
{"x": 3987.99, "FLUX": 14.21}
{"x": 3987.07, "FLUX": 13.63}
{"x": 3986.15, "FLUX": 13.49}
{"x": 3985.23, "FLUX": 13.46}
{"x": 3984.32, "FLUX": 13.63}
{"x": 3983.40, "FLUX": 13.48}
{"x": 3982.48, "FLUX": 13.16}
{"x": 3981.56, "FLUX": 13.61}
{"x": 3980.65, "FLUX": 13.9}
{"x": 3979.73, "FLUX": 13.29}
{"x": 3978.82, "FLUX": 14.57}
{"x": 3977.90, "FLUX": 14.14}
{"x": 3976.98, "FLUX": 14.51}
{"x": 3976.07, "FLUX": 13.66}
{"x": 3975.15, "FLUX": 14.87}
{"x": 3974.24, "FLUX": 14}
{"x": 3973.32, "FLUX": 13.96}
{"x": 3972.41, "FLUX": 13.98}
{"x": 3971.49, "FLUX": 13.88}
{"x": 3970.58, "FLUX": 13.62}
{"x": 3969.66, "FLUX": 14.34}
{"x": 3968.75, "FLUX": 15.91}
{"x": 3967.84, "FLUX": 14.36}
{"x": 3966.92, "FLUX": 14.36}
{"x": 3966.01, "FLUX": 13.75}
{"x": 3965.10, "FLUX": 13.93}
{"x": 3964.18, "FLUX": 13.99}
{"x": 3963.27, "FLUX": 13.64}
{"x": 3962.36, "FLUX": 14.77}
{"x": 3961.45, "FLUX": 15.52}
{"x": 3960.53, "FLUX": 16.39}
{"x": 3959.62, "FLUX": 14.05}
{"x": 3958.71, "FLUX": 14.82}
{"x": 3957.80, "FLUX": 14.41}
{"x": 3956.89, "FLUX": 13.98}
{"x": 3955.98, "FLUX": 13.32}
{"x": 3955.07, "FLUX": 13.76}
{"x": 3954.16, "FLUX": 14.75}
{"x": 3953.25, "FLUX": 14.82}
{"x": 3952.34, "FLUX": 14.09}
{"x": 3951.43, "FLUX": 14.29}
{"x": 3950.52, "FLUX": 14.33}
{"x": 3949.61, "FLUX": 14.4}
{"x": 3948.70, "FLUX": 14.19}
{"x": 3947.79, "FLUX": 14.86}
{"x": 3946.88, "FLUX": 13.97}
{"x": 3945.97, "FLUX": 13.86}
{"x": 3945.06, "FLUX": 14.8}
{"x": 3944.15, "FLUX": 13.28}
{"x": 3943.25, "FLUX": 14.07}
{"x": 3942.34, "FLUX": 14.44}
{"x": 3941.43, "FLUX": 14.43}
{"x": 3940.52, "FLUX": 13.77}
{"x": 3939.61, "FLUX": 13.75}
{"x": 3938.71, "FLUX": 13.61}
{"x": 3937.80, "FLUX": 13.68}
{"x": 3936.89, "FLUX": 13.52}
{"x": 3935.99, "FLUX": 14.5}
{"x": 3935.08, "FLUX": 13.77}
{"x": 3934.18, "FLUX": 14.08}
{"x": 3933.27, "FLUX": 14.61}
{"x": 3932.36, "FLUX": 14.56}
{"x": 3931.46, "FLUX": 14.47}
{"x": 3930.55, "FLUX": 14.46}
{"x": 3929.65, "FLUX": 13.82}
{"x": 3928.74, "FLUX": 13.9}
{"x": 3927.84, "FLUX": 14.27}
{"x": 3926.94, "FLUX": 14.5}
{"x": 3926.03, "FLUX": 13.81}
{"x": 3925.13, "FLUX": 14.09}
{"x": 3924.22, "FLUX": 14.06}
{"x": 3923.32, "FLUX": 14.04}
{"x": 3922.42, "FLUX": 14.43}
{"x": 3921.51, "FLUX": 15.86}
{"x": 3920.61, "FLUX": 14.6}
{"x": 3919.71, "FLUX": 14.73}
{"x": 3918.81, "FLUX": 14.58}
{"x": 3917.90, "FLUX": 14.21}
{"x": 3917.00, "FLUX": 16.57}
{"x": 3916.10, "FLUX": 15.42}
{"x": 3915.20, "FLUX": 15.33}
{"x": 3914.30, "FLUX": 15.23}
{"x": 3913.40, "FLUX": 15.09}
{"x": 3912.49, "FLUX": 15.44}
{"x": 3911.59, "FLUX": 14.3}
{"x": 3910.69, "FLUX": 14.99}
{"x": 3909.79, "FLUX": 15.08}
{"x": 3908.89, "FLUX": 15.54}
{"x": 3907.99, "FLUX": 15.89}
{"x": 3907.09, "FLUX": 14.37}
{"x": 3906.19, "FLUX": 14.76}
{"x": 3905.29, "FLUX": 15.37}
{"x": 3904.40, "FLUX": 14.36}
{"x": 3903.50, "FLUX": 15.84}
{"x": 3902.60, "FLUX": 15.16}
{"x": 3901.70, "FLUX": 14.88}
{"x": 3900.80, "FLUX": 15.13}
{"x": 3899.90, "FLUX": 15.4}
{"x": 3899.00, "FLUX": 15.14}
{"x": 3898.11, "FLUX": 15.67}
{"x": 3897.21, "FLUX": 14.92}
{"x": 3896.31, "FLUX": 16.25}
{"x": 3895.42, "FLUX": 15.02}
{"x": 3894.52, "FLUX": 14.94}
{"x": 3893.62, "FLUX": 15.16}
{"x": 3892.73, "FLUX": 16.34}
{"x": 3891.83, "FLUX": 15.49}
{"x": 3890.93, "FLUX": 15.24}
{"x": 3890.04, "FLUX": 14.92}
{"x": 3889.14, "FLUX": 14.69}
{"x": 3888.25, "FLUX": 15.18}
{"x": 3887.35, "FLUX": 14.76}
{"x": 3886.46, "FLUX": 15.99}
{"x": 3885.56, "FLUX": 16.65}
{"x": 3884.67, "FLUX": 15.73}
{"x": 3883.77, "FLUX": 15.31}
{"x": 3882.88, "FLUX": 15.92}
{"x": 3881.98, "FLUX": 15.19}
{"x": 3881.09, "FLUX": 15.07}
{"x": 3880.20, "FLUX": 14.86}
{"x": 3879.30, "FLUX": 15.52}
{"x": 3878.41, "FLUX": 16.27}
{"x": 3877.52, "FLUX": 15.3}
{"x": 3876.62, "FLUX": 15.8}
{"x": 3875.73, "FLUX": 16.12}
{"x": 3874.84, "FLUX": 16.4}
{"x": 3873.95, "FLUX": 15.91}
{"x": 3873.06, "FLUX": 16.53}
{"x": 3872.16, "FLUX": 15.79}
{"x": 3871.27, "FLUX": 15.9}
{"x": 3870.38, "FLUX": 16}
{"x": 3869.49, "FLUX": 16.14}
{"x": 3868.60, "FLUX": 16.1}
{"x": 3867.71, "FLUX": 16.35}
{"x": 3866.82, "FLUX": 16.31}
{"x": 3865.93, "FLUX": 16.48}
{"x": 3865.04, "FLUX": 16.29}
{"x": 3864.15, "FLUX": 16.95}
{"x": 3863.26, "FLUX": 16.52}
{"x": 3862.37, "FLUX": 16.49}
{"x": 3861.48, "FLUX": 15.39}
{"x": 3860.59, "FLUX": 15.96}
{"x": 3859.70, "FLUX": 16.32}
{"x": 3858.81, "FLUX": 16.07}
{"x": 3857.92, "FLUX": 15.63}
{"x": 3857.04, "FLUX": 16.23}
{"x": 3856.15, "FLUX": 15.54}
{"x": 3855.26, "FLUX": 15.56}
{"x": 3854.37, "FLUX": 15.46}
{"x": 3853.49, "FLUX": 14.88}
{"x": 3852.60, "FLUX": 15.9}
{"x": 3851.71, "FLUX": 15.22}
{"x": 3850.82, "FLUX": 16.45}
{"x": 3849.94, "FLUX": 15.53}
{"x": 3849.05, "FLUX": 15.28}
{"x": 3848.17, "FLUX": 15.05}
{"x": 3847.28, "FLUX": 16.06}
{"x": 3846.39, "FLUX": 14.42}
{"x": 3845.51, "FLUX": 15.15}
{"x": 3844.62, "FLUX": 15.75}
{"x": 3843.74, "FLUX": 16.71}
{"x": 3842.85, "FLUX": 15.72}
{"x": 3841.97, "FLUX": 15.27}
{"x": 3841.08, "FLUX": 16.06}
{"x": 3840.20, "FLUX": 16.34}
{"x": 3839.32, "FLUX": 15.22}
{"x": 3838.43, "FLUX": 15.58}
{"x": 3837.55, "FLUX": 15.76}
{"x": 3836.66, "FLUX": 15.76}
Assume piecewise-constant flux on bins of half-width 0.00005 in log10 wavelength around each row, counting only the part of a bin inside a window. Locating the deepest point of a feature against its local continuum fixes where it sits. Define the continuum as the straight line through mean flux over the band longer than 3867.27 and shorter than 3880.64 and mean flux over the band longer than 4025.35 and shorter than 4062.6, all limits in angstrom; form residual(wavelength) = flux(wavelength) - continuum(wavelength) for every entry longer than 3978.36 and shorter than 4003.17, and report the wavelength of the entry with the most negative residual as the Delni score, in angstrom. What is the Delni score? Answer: 3995.34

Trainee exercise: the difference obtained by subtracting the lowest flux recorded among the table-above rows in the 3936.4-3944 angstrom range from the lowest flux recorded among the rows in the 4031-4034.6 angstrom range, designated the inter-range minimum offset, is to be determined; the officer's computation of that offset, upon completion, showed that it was -2.1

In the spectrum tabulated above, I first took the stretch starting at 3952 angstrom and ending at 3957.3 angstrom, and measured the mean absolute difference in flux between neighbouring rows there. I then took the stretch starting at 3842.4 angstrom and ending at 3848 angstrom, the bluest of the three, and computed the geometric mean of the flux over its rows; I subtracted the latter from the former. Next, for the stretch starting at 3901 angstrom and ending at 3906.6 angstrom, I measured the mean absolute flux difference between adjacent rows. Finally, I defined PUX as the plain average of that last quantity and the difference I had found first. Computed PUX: -7.1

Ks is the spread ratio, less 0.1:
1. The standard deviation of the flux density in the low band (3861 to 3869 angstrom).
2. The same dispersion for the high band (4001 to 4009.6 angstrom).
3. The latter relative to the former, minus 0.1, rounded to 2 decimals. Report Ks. 1.09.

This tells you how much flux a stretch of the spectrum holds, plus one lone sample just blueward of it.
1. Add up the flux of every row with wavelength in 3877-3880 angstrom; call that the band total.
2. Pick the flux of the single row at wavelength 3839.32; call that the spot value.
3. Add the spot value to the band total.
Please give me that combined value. 62.3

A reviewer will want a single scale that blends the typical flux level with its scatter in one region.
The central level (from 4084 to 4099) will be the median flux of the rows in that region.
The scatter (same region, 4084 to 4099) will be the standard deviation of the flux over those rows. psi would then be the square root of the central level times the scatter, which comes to 2.6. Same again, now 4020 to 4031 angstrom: 2.8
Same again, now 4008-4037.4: 2.9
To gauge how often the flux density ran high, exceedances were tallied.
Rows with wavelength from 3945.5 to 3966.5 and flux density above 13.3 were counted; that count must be 23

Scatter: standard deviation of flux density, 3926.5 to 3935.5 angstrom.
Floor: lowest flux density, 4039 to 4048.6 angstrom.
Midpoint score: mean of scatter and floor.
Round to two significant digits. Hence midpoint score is 5.7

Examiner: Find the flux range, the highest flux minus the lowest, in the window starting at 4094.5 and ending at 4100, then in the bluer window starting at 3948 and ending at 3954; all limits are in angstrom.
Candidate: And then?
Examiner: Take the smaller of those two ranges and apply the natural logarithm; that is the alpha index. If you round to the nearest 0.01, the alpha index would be -0.31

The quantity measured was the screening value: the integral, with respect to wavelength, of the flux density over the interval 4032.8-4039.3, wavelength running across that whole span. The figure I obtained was 82.7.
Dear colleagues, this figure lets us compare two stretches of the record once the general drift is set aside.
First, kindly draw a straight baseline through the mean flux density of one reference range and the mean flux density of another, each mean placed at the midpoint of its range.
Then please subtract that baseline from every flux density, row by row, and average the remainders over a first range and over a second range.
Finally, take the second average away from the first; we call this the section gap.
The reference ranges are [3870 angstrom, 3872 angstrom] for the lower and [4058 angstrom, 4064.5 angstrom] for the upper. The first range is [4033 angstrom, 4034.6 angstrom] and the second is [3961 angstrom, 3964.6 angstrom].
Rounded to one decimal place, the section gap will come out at -1.0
